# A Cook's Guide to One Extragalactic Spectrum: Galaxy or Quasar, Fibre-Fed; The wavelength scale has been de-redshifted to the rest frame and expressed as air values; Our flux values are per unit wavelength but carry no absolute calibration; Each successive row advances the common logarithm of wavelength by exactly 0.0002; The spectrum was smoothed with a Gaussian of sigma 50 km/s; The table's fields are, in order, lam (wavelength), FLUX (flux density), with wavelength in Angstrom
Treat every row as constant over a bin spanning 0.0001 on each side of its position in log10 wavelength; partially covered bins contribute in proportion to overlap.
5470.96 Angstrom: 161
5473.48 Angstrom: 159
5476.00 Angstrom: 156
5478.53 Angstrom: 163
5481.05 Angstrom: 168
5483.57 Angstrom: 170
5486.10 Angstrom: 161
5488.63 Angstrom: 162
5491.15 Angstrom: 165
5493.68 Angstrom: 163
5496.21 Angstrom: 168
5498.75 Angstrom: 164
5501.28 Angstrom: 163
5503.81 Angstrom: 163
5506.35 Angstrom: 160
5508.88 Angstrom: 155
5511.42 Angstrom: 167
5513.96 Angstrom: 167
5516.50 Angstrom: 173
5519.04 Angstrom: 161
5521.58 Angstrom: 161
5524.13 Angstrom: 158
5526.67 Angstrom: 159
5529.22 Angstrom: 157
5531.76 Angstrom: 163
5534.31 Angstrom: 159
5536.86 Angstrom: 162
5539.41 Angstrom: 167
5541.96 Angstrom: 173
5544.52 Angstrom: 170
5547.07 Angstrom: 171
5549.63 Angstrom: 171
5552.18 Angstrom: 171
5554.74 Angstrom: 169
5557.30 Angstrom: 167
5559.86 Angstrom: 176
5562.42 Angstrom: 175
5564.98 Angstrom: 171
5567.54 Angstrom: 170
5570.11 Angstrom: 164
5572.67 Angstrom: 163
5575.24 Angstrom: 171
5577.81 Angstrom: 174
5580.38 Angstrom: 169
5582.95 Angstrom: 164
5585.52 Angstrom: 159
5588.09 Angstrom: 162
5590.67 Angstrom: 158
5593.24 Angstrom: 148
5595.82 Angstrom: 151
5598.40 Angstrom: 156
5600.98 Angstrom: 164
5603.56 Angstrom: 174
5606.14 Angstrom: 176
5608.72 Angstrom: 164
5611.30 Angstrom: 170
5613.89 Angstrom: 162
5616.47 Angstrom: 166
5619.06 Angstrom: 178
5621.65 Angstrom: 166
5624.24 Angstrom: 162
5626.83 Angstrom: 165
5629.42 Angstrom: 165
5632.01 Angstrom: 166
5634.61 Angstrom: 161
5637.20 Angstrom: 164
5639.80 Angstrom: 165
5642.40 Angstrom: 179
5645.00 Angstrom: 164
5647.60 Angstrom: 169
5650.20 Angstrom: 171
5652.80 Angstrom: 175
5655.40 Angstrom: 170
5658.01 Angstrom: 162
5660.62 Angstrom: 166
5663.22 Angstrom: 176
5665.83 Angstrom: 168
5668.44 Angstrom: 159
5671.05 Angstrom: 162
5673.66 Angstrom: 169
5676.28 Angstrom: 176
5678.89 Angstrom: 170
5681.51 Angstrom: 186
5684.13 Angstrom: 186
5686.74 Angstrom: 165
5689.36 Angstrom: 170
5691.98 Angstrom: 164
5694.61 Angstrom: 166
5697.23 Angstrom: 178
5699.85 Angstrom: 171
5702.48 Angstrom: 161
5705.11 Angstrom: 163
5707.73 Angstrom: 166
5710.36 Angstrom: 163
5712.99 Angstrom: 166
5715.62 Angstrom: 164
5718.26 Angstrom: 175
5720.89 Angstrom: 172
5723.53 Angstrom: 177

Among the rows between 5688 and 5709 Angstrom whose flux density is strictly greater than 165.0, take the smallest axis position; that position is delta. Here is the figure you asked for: 5689.36 Angstrom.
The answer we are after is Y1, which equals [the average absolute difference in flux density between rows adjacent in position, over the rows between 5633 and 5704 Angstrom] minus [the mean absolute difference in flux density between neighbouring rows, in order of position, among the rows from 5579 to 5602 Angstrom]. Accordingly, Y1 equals 1.9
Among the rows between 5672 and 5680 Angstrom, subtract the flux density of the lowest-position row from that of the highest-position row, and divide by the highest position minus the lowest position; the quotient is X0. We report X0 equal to 0.2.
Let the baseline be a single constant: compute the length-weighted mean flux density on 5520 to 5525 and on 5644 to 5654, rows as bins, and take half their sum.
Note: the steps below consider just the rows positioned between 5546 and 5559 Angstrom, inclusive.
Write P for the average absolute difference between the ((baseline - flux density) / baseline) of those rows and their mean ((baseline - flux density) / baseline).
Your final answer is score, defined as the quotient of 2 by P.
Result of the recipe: 229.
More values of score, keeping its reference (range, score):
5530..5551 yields 78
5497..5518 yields 88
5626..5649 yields 98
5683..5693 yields 45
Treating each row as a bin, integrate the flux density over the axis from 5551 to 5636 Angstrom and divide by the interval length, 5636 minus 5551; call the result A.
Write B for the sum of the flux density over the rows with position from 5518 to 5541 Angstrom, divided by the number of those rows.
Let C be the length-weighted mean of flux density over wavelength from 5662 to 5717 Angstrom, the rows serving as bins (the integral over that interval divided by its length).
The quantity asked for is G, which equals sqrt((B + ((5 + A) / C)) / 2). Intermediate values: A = 166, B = 161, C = 169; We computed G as 8.99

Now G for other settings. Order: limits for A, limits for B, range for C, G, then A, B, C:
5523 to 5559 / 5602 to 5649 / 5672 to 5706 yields 9.18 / 166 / 168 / 171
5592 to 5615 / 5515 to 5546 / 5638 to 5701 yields 9.07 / 163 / 164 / 170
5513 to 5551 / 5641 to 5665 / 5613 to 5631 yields 9.25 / 165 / 170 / 166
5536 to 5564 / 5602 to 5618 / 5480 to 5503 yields 9.21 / 170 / 169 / 165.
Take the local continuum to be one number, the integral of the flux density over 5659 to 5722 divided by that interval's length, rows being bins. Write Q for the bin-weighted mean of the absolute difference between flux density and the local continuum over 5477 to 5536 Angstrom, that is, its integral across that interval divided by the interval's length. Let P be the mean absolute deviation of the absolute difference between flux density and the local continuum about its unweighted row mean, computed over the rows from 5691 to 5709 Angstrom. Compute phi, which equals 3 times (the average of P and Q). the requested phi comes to 13.1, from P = 2.1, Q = 6.6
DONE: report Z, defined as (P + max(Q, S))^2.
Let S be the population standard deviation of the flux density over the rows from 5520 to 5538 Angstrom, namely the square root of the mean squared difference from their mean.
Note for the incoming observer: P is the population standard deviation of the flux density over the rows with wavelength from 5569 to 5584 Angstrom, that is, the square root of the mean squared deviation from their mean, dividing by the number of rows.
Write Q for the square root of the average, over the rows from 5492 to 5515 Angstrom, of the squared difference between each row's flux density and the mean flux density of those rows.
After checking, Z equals 63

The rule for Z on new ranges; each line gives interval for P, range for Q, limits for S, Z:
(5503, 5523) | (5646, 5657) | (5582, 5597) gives 118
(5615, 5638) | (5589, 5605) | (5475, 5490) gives 174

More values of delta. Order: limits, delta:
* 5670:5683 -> 5673.66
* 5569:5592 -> 5575.24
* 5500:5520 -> 5511.42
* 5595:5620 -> 5603.56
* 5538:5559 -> 5539.41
